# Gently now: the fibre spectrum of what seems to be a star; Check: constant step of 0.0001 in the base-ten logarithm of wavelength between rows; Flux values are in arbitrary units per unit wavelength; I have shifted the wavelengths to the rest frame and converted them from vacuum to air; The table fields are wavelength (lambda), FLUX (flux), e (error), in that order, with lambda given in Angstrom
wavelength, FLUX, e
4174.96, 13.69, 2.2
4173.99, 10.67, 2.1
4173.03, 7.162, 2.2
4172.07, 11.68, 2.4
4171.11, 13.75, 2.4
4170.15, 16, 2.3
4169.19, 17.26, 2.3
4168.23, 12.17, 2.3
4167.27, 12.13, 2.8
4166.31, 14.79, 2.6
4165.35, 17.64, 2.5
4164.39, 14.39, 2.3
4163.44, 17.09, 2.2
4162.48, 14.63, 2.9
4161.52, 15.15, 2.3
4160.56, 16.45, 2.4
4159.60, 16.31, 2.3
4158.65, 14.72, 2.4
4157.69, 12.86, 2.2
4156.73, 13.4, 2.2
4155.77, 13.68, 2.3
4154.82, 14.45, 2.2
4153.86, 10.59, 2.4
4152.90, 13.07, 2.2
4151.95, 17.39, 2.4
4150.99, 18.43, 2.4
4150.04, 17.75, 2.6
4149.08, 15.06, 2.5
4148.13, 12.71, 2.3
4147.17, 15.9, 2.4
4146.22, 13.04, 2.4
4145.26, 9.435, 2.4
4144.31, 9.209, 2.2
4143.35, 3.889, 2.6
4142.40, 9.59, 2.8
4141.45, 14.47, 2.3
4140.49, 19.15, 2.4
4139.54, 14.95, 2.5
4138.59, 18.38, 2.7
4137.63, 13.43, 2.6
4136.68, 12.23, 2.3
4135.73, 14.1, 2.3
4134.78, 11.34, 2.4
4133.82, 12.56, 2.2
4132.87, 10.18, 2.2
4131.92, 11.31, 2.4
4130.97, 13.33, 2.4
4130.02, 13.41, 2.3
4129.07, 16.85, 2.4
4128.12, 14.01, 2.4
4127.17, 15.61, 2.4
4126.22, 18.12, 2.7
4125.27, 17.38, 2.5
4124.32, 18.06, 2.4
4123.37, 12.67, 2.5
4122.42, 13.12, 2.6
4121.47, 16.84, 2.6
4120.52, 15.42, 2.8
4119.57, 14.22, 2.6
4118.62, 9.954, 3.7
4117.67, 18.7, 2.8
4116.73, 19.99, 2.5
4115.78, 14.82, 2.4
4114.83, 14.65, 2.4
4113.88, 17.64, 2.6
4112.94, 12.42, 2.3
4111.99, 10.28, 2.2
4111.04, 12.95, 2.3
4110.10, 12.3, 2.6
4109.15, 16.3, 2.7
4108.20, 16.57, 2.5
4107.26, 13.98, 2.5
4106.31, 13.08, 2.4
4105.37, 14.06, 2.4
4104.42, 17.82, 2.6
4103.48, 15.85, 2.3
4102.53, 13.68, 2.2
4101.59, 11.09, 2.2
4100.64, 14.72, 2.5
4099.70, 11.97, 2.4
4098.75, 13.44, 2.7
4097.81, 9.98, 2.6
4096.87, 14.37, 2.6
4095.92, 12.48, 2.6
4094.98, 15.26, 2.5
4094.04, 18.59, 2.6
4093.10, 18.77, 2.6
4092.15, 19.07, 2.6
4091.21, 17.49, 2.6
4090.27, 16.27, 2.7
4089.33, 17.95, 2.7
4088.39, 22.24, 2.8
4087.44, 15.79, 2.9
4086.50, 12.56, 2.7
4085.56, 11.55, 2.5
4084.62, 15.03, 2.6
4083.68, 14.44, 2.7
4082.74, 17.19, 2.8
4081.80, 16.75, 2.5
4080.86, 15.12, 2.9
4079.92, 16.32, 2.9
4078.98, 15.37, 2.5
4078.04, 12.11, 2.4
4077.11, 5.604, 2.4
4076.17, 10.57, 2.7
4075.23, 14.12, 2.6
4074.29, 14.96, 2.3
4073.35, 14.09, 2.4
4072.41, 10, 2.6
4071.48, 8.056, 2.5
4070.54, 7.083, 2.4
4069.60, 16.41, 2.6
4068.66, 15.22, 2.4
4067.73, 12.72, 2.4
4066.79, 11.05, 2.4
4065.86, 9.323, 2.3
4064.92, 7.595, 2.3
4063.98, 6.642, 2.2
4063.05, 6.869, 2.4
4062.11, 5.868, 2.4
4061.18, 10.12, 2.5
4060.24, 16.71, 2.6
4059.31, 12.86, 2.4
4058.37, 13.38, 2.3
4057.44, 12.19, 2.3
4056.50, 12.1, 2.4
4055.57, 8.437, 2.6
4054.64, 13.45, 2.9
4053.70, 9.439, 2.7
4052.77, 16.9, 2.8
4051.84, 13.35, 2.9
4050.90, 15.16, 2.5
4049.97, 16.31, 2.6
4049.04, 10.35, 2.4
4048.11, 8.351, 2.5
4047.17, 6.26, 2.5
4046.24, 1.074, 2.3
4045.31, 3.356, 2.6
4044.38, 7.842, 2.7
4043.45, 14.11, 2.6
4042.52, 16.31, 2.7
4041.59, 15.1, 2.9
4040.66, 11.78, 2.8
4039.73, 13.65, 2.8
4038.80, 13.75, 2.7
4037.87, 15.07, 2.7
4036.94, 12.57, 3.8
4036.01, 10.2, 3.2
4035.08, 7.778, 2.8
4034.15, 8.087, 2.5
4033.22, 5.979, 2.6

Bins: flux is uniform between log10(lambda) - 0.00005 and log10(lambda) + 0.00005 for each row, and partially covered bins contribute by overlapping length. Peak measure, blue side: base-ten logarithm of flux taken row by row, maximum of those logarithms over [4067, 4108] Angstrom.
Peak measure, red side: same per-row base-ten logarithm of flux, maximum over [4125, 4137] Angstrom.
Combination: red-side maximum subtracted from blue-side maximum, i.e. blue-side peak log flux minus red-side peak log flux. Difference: 0.09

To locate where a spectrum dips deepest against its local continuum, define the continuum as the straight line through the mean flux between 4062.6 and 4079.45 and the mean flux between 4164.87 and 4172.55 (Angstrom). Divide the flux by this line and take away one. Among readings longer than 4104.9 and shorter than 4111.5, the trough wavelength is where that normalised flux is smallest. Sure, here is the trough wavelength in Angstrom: 4110.10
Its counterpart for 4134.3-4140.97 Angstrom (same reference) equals 4134.78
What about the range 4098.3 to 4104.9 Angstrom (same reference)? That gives 4101.59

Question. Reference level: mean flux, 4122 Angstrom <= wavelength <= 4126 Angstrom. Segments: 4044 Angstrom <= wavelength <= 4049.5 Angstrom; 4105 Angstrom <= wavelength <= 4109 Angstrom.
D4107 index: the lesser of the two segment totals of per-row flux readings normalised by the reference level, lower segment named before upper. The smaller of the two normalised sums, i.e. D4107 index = 2.4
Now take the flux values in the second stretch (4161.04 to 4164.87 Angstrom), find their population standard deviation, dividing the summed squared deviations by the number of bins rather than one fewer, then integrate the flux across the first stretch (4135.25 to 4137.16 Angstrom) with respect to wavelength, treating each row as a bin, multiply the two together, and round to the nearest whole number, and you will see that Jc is 27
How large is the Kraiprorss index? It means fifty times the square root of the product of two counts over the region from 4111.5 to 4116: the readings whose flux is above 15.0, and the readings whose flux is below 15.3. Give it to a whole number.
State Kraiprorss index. 100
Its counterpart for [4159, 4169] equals 274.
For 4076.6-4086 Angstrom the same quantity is 300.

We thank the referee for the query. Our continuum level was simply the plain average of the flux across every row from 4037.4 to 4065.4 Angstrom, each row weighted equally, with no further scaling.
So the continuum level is 11.1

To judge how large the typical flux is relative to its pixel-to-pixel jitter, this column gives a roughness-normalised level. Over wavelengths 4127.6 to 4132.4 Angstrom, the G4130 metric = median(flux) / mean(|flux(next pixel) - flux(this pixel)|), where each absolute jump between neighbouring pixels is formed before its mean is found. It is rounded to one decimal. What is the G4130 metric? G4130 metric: 6.4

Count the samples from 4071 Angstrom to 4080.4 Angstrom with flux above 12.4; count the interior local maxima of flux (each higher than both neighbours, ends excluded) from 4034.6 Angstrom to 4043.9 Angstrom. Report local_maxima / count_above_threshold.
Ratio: 0.400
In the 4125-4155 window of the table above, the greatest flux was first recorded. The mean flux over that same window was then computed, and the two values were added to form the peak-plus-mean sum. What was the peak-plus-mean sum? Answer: 33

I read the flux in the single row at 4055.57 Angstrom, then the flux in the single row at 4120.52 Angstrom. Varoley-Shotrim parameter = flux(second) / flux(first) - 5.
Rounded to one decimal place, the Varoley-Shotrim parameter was -3.2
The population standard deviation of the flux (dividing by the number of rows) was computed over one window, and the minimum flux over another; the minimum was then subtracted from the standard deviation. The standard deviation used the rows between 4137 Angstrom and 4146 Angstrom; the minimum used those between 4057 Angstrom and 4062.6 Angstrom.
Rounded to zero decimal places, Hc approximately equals -1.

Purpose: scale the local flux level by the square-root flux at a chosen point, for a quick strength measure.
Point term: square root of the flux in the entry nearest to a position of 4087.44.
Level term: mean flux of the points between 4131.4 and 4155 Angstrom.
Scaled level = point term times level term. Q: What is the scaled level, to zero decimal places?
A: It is 53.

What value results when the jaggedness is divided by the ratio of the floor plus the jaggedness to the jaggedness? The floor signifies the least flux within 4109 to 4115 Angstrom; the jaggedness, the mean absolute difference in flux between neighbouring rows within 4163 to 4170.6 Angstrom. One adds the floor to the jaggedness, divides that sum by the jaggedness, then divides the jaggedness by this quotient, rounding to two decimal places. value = 0.51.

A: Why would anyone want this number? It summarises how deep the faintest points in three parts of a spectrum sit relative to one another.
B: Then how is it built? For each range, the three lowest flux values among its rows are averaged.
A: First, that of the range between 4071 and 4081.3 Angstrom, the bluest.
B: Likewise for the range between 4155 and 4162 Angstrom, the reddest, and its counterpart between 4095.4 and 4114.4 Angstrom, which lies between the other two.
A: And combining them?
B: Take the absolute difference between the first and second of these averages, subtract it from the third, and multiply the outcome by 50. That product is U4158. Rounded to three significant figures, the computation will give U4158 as 251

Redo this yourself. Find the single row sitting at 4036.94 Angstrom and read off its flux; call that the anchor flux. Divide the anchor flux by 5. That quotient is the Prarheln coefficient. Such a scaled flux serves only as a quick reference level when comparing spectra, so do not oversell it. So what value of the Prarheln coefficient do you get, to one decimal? 2.5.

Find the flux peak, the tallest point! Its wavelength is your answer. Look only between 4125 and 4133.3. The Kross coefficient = 4126.22 Angstrom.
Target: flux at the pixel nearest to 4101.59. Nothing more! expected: 11.09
